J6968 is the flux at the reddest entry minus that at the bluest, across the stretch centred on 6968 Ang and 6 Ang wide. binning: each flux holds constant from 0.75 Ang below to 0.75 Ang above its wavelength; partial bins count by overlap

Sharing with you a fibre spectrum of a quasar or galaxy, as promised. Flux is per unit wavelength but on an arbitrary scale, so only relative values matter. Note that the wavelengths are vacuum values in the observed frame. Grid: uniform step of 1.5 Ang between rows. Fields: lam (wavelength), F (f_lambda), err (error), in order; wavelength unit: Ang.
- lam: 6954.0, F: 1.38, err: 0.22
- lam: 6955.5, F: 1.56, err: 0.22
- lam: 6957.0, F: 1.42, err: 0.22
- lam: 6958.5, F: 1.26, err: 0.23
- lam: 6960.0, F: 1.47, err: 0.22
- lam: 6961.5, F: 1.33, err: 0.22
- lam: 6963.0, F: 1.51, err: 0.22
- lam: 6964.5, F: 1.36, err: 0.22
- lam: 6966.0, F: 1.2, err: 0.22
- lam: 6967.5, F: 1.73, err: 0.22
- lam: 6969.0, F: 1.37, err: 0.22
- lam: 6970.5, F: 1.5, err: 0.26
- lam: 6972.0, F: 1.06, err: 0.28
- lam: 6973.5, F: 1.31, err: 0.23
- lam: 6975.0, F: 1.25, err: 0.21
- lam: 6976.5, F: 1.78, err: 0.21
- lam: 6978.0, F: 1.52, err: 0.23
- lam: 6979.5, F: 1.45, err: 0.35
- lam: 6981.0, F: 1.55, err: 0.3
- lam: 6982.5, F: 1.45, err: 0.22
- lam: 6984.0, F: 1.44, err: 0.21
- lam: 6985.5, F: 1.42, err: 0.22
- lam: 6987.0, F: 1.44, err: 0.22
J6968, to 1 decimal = 0.3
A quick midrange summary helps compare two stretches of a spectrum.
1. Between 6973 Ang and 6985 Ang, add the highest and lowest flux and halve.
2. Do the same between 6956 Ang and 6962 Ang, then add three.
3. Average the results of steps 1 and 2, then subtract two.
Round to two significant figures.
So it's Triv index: 0.94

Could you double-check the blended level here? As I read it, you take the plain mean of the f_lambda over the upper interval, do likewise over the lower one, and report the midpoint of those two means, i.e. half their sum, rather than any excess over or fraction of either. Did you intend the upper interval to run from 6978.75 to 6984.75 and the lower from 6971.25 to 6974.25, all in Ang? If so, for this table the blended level 1.33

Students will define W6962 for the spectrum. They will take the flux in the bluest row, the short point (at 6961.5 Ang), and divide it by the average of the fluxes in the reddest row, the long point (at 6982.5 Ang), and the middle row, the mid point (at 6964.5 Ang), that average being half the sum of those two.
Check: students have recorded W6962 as 0.95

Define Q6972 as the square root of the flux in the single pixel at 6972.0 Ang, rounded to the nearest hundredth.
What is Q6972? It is 1.03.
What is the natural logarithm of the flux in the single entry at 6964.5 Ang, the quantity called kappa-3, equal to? 0.307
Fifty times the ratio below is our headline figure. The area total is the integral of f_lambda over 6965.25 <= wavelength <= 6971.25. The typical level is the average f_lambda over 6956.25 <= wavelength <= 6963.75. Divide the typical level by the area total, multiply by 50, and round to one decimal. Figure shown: 8.0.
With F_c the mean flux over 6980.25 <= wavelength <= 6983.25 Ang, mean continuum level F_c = 1.50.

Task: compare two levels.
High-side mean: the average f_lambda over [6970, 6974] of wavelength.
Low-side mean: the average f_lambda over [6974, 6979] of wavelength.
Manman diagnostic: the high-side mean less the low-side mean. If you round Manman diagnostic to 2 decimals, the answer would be -0.23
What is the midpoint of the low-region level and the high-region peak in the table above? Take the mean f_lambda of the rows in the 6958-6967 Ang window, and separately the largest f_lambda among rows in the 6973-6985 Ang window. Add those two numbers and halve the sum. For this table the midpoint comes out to 1.57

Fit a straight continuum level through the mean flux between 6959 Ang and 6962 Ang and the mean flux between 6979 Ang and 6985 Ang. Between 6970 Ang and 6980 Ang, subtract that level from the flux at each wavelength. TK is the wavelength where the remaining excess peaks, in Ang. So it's 6976.5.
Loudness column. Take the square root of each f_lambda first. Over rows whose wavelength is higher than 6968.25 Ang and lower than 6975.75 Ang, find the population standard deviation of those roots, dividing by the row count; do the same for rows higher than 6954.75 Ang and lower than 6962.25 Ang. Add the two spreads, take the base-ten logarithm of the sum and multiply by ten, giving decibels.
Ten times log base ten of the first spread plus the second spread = -9.64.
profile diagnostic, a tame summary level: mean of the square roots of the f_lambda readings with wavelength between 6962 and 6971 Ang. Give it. 1.20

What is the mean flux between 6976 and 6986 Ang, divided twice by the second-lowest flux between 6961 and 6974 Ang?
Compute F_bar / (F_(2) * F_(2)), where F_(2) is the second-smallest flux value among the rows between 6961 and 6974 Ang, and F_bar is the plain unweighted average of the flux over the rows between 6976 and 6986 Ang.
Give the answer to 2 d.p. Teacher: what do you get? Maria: 1.05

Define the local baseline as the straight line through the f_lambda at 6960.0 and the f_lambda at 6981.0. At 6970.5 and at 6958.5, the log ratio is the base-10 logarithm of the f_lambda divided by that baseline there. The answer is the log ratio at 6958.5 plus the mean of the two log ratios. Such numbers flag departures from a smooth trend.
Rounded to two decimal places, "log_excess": -0.10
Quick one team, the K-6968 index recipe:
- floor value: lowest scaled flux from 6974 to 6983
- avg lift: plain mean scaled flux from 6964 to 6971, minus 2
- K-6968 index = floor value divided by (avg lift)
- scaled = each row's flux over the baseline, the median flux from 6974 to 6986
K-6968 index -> -0.85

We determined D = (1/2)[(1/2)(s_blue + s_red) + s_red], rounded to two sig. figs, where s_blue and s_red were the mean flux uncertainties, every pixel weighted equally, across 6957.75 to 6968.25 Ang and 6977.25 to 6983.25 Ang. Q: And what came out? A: 0.26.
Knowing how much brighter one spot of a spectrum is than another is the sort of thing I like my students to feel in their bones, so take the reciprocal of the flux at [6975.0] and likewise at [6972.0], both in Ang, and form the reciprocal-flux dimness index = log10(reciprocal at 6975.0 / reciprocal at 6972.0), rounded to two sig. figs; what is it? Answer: -0.072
